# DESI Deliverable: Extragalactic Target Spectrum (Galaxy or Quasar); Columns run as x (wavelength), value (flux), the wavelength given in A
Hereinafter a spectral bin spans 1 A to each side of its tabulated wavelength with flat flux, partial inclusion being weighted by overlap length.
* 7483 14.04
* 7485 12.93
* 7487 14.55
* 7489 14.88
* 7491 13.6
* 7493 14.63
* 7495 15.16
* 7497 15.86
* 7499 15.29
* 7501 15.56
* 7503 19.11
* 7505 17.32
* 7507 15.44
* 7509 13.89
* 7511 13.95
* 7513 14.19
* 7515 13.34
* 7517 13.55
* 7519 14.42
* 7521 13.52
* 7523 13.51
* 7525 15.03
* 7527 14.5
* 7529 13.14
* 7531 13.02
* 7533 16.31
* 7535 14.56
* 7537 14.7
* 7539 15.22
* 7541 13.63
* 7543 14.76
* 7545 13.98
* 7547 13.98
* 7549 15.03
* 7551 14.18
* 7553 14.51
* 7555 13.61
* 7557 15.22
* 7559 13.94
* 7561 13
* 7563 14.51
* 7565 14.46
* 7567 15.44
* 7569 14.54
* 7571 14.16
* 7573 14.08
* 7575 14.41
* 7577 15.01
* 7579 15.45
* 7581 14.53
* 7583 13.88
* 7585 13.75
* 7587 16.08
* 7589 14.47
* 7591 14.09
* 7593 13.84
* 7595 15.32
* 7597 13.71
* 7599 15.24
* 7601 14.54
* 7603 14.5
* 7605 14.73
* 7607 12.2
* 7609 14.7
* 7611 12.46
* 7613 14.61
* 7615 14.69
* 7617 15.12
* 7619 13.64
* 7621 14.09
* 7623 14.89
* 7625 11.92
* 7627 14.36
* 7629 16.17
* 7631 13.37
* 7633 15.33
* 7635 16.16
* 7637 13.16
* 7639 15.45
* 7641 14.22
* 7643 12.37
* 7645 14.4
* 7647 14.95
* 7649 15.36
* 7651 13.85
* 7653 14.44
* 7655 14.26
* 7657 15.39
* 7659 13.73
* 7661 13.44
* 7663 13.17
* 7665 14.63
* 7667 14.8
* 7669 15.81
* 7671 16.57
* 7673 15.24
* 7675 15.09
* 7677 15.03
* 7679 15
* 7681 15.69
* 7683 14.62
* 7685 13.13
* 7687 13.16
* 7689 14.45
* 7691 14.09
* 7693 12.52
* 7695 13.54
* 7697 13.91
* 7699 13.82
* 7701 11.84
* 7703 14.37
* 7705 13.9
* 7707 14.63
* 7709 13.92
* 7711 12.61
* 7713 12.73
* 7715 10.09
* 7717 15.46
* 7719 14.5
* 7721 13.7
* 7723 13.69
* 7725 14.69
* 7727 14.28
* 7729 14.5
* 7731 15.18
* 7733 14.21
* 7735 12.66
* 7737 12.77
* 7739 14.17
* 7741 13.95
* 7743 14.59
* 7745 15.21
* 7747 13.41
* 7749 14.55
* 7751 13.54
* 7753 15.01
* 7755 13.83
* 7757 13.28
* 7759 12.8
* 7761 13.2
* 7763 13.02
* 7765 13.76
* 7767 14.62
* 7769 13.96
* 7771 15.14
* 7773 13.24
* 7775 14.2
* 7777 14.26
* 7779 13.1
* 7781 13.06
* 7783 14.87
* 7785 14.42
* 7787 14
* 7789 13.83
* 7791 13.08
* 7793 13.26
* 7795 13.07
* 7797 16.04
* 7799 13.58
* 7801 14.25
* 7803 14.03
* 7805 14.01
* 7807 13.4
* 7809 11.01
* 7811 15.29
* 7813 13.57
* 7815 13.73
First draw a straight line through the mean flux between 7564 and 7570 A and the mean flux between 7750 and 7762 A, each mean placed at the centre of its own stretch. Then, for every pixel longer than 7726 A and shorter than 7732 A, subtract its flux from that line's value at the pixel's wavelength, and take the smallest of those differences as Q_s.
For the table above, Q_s -1.4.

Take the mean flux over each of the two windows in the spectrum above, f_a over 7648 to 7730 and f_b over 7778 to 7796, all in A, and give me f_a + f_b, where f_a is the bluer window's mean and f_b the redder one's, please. 27.8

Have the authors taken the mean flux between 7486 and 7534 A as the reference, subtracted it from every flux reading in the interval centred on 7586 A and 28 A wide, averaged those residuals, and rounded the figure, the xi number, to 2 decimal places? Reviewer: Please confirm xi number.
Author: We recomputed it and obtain -0.18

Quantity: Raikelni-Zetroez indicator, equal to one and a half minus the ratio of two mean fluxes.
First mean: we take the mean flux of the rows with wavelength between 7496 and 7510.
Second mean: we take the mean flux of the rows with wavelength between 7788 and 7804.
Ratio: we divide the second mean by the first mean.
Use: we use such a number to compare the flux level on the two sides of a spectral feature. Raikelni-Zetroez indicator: 0.64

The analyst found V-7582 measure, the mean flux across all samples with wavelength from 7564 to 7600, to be 14.6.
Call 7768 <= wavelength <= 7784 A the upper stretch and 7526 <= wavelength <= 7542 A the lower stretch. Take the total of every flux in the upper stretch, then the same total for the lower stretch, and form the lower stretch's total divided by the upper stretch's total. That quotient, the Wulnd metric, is 1.03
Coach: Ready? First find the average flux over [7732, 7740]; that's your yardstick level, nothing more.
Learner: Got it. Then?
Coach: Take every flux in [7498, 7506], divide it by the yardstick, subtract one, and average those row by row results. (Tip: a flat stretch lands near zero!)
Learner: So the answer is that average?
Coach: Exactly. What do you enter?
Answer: 0.25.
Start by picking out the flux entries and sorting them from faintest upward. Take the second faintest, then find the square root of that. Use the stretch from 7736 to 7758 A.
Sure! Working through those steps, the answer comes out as 3.64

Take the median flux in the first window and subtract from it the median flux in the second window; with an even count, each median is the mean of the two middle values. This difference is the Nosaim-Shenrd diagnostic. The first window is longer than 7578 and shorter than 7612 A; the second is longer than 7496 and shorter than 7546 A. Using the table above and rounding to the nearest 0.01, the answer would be 0.00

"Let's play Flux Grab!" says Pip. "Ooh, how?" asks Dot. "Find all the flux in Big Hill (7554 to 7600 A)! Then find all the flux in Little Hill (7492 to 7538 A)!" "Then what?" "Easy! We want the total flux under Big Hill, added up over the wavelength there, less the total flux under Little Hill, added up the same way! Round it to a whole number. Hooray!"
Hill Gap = -15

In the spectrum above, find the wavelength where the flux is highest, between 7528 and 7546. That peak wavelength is 7533 A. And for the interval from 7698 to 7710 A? 7707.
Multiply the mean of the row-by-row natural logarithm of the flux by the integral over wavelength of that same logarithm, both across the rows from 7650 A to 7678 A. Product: 202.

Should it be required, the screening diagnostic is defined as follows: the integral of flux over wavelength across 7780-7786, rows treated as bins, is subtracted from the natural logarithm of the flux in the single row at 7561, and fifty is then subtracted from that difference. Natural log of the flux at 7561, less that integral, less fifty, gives -132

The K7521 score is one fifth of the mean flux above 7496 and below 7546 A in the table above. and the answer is 2.94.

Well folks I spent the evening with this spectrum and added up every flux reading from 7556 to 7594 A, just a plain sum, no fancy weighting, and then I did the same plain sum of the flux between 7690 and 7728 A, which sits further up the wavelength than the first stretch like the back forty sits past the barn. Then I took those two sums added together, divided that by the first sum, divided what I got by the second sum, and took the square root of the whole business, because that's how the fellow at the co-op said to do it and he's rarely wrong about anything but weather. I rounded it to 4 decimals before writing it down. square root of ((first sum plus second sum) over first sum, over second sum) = 0.0867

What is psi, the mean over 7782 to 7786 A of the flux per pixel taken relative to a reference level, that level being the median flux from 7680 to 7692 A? 1.03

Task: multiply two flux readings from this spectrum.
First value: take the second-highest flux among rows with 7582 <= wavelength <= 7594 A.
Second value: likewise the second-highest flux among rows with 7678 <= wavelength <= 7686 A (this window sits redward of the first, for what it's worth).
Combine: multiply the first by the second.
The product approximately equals 217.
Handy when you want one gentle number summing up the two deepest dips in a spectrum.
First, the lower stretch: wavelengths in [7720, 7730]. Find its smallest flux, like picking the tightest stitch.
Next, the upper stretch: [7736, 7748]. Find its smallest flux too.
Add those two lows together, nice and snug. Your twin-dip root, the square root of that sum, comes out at 5.14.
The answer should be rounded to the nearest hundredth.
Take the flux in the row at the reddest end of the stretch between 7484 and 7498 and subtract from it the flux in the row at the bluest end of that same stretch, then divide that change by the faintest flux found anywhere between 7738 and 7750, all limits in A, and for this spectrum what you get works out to 0.22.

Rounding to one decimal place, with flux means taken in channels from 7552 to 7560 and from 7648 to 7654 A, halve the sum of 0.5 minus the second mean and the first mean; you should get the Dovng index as 0.1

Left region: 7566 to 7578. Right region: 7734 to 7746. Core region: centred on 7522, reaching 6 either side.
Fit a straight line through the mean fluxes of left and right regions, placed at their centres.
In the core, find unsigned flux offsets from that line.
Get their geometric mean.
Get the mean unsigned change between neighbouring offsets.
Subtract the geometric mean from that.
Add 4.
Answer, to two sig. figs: 4.0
